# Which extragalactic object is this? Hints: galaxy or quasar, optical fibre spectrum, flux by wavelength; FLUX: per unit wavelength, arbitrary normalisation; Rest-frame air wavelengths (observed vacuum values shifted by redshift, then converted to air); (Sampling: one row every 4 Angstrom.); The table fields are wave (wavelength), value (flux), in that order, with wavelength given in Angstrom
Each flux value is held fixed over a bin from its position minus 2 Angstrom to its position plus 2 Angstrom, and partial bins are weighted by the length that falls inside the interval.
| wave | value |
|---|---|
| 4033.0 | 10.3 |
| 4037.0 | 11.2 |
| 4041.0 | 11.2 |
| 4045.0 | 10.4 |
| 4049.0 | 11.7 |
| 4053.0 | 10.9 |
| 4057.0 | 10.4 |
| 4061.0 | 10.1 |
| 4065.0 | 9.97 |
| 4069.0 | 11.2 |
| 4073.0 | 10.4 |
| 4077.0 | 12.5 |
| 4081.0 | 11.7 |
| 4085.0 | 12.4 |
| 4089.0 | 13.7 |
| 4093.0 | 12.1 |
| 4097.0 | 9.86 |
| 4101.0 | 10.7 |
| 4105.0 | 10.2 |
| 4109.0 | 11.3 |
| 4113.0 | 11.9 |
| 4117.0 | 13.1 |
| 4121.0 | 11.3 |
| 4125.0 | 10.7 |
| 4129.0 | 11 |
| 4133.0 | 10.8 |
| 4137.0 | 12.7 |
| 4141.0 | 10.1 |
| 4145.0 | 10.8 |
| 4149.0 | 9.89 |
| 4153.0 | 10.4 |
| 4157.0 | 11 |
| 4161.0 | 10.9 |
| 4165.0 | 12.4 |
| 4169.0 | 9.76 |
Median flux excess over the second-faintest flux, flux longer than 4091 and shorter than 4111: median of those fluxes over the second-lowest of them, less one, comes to 0.049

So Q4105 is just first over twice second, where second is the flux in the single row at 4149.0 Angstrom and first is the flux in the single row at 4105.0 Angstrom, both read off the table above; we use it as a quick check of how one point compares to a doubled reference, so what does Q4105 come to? 0.52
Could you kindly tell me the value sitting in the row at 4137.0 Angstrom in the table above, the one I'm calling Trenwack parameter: 12.7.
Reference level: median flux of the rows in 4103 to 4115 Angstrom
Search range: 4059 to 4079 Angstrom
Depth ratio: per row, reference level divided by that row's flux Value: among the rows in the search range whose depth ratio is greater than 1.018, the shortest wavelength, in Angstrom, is 4061.0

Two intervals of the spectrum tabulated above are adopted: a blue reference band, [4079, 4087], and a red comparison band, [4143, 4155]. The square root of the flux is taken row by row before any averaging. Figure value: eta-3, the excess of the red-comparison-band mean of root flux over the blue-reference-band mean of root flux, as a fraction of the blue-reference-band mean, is -0.073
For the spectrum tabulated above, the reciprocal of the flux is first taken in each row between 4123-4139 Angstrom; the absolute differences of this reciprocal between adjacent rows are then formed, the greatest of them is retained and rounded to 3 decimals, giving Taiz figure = 0.014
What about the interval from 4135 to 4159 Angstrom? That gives 0.020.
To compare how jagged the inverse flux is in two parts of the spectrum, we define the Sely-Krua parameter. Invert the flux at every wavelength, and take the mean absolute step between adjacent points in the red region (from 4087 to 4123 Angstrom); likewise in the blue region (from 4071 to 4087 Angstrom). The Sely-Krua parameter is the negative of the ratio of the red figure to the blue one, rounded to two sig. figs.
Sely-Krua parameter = -1.1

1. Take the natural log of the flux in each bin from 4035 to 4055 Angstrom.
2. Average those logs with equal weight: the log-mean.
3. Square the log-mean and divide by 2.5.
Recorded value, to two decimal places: 2.31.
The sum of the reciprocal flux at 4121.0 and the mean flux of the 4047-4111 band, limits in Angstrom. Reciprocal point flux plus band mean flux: 11.3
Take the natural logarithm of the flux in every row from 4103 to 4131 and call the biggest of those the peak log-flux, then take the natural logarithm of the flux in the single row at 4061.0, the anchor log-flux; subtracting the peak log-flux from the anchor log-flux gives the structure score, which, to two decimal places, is -0.26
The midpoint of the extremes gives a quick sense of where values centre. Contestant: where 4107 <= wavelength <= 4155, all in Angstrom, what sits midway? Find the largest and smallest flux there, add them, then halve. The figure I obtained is 11.5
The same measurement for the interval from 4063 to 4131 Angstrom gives 11.8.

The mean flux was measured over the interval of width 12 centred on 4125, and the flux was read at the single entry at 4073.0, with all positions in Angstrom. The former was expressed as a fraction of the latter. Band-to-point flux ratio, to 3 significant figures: 1.06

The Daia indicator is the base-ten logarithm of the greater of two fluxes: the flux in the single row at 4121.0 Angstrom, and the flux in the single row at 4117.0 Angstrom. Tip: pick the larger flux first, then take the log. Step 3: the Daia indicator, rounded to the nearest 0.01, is 1.12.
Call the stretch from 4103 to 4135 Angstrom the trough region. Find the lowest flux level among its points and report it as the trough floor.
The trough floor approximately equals 10.2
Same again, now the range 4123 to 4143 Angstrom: 10.1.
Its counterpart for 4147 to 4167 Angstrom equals 9.89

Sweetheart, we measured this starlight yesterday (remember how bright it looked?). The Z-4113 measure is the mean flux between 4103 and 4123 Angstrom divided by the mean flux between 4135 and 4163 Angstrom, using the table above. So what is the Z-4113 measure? 1.07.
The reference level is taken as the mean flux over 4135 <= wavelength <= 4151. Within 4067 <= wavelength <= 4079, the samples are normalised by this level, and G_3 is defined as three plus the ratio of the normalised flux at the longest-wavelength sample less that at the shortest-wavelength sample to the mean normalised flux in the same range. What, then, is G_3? 3.11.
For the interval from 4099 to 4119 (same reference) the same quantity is 3.21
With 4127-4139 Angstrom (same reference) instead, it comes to 3.15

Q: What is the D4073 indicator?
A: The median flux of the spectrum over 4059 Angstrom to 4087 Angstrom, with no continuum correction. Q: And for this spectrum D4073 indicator 11.20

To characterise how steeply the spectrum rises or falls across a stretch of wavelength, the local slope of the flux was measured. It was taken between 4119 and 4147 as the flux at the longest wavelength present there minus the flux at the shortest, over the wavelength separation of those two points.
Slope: -0.021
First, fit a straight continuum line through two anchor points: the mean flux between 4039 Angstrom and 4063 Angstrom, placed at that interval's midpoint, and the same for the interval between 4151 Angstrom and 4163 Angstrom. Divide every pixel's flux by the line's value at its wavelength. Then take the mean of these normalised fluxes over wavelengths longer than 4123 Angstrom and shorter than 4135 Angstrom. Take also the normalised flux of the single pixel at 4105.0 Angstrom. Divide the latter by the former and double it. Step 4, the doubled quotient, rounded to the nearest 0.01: 1.88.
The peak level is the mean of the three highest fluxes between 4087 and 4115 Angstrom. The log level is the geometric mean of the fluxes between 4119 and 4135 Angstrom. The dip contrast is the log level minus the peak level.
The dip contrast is -1.6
